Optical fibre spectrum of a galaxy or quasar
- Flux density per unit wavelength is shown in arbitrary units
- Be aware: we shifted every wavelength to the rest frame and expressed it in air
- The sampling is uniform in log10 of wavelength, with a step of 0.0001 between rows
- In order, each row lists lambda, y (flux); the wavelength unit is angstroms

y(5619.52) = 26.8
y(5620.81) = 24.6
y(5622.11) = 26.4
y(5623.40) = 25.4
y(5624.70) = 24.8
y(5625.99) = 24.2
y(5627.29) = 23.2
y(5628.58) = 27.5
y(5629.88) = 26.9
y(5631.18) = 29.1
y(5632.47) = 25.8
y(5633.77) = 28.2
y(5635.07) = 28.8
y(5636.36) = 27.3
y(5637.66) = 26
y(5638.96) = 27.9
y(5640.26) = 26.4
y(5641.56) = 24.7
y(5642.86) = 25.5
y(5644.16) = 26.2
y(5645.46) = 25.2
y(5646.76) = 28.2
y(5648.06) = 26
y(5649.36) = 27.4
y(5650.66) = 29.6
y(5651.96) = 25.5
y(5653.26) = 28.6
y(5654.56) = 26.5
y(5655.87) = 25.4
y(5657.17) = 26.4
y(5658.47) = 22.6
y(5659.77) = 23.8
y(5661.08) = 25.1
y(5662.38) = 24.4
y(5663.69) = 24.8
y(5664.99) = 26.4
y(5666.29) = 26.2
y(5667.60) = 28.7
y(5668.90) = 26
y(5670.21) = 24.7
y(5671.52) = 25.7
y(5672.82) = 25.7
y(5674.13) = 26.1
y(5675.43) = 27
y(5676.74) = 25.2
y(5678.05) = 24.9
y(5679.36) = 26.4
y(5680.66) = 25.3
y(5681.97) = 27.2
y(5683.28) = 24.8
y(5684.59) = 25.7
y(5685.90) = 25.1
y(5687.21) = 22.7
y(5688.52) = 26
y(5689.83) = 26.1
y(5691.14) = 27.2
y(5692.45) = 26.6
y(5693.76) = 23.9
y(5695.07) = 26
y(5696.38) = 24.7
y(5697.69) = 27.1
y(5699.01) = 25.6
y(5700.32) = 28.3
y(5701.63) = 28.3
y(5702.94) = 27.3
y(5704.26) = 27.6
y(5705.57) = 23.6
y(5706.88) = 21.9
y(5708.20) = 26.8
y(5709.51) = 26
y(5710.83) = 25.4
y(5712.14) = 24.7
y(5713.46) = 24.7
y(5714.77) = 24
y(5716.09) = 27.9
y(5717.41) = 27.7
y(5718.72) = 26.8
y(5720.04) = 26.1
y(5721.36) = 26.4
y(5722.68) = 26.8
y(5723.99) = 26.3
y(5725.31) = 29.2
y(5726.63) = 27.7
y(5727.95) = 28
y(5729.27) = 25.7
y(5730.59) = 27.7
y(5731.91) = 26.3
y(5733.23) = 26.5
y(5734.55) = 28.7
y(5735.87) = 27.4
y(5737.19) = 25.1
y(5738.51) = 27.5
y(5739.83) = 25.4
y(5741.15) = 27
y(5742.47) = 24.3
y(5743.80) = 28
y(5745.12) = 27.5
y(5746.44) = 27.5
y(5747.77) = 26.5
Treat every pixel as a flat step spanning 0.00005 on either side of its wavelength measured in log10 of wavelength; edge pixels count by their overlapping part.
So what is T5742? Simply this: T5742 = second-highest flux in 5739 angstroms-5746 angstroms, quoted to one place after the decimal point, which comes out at 27.5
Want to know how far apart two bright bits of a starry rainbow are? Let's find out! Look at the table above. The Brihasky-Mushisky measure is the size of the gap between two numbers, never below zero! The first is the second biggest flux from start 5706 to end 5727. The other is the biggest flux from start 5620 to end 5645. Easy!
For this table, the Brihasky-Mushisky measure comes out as 1.20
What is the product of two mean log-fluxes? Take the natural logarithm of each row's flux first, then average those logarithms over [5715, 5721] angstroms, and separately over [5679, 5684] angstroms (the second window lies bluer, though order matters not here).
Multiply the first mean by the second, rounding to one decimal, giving 10.7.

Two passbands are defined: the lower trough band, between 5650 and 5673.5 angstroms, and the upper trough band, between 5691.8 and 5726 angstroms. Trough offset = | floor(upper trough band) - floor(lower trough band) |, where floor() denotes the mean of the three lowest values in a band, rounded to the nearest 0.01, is 0.47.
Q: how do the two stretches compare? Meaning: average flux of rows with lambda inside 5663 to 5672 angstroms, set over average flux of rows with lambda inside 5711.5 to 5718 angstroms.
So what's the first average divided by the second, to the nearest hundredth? 1.01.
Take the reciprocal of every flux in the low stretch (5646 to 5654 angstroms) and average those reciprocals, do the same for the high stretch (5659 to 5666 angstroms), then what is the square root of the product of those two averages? 0.0383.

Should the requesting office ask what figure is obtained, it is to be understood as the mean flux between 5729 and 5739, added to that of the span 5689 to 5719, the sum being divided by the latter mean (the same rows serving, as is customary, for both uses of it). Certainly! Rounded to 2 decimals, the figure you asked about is 2.03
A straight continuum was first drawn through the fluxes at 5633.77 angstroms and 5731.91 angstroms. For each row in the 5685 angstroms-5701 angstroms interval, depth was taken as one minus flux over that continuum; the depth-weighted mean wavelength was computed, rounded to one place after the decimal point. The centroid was 5690.4 angstroms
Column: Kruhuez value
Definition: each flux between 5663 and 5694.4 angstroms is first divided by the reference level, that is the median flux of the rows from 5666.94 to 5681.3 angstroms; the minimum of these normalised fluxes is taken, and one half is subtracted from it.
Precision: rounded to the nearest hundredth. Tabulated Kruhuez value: 0.38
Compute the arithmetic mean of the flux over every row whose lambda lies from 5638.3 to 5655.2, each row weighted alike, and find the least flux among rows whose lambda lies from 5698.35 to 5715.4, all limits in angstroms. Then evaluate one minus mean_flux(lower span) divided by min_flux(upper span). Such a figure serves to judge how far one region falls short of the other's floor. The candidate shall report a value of -0.22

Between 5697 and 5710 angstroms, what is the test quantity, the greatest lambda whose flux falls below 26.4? 5709.51 angstroms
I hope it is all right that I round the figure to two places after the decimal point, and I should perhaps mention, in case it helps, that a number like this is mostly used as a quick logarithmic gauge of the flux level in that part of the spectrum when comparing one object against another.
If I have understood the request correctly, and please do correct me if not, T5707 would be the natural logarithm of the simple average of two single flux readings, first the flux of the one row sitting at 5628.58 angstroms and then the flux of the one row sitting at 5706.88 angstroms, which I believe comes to 3.21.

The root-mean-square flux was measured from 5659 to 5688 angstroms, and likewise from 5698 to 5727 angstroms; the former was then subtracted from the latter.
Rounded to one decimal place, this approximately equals 0.8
